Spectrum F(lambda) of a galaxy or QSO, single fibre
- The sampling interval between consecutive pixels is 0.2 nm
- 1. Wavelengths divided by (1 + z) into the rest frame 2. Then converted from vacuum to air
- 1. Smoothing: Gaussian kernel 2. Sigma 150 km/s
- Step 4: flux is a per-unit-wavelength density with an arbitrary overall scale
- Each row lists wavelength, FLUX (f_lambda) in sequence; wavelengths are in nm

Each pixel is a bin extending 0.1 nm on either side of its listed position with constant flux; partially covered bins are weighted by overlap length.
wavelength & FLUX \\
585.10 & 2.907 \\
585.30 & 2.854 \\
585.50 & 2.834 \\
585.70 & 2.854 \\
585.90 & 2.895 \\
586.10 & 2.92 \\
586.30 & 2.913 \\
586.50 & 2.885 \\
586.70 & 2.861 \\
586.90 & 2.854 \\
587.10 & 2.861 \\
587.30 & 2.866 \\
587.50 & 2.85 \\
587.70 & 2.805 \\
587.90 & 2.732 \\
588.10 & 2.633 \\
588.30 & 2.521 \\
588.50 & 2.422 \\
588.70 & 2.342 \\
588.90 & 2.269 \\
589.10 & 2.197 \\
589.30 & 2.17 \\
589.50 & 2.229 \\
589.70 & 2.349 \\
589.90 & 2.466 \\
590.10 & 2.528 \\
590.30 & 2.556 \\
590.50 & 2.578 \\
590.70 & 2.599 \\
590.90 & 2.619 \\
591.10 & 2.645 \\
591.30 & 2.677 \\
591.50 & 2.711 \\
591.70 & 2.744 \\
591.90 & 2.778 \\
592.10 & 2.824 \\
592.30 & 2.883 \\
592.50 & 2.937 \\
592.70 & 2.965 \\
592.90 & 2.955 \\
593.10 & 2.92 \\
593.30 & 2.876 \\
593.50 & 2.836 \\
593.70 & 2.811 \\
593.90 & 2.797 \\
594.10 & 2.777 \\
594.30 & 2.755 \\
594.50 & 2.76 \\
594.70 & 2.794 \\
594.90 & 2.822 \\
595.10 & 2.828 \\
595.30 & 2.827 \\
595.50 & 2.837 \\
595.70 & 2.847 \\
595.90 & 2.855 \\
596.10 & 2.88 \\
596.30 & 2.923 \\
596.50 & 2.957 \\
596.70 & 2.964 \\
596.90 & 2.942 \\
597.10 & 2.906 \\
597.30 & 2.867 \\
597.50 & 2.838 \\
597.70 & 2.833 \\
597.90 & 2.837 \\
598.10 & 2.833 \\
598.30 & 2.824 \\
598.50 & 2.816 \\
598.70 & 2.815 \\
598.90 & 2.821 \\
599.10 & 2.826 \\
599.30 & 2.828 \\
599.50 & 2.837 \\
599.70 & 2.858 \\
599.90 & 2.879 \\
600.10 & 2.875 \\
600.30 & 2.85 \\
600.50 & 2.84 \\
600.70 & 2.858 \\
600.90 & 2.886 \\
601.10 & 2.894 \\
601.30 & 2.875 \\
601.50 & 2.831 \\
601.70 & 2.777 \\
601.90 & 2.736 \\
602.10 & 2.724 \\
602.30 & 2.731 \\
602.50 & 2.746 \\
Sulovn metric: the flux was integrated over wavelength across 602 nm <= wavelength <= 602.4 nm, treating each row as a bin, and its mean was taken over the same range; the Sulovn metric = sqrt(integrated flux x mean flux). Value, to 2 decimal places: 1.73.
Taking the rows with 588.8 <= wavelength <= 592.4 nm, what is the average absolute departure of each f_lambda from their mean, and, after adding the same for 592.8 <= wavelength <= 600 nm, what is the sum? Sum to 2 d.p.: 0.22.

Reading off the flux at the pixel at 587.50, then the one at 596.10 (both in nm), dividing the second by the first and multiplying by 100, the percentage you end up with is 101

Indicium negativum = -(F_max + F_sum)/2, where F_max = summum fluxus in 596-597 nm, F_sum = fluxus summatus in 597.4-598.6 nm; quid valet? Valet -10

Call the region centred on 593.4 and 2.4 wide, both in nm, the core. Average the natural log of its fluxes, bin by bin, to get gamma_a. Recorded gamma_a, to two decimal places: 1.05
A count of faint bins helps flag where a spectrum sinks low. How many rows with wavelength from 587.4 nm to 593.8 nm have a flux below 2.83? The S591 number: 24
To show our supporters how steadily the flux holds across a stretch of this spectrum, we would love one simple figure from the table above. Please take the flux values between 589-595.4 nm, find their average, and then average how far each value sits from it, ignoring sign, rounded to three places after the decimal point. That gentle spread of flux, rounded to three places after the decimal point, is 0.170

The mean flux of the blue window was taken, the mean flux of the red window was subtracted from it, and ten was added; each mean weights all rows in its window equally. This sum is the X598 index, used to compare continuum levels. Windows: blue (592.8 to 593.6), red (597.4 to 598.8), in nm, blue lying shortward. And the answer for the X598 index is 10.1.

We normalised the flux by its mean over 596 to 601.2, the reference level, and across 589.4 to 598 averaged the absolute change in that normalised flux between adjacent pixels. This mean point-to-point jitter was 0.011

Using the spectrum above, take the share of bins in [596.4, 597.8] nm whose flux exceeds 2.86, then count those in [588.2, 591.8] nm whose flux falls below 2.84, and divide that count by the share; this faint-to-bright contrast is 25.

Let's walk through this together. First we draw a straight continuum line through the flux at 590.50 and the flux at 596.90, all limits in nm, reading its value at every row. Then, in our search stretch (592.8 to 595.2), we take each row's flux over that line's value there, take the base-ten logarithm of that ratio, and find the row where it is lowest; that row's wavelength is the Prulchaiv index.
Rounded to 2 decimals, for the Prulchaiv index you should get 594.50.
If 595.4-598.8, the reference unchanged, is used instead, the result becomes 598.70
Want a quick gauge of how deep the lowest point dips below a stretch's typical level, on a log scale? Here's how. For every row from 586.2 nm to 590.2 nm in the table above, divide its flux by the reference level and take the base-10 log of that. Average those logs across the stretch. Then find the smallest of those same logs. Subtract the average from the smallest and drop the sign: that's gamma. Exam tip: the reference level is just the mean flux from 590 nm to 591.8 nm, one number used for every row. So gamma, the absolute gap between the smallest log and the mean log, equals 0.074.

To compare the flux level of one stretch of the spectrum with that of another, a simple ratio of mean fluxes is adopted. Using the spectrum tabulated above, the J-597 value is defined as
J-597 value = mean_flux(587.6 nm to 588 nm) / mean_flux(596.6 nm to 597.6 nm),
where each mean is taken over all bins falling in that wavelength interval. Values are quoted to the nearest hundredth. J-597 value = 0.95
